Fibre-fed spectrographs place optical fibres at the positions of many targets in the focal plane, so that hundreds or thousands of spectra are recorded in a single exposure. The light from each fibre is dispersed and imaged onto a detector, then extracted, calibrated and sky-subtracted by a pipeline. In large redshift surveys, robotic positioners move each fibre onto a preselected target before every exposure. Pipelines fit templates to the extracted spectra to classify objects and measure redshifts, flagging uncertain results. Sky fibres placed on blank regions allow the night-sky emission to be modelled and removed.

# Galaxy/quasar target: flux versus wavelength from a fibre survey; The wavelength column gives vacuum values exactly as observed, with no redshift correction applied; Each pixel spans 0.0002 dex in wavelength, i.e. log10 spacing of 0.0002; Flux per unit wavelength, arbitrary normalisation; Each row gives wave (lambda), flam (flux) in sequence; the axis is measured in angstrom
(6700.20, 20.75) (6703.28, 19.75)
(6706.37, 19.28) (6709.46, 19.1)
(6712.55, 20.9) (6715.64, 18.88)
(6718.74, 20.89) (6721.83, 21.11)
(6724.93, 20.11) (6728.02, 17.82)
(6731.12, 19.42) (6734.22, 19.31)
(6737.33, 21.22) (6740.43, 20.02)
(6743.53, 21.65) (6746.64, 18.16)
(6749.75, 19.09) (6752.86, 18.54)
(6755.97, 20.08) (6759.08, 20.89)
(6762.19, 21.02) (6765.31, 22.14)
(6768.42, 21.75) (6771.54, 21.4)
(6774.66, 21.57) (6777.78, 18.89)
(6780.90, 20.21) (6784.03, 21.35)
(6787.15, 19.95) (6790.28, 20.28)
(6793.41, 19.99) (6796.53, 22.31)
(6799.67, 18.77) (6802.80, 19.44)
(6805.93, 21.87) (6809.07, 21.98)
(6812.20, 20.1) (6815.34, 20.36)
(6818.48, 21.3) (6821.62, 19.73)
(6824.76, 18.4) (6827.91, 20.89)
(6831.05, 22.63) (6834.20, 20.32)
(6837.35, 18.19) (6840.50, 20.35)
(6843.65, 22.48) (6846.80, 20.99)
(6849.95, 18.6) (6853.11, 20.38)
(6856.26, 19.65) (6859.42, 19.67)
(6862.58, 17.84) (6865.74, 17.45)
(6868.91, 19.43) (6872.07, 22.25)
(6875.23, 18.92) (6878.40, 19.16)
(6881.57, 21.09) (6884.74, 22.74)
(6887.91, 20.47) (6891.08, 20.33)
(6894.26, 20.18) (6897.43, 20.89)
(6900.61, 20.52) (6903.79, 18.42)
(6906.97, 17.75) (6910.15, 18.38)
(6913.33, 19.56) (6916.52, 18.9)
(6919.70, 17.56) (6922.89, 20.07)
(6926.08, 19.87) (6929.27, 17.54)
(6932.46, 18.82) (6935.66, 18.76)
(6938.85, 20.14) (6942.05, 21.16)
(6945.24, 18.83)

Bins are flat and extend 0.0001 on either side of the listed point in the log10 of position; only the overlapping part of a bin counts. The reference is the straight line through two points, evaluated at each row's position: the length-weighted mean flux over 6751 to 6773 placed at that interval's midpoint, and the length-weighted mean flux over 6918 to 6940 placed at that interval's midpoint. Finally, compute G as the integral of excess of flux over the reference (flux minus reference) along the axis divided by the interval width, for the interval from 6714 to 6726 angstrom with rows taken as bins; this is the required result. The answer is -1.0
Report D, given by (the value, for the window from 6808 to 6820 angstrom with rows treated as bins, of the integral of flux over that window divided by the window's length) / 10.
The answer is 2.09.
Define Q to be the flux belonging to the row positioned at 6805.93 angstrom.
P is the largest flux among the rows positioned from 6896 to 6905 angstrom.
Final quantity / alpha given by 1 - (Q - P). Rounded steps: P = 20.89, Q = 21.87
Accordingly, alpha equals 0.0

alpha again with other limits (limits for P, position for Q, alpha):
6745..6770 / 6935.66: 4.4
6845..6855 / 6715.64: 3.1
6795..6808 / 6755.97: 3.2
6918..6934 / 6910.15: 2.7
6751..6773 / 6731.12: 3.7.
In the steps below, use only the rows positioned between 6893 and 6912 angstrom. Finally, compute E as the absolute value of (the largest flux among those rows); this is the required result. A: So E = 20.9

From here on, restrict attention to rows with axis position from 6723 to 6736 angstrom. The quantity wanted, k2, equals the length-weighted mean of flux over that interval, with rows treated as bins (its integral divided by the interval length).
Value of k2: 19.2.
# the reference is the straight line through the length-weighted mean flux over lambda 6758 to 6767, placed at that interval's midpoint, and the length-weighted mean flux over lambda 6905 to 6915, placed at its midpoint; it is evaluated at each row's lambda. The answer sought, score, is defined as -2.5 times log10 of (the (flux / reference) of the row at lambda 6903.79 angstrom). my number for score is 0.02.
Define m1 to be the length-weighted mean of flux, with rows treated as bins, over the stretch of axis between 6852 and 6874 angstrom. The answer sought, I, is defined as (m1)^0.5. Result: 4.42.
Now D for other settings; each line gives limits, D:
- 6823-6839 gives 2.01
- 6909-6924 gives 1.89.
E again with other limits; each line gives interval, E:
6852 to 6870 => 20.4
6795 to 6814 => 22.3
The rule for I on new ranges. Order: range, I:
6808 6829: 4.51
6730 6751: 4.46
